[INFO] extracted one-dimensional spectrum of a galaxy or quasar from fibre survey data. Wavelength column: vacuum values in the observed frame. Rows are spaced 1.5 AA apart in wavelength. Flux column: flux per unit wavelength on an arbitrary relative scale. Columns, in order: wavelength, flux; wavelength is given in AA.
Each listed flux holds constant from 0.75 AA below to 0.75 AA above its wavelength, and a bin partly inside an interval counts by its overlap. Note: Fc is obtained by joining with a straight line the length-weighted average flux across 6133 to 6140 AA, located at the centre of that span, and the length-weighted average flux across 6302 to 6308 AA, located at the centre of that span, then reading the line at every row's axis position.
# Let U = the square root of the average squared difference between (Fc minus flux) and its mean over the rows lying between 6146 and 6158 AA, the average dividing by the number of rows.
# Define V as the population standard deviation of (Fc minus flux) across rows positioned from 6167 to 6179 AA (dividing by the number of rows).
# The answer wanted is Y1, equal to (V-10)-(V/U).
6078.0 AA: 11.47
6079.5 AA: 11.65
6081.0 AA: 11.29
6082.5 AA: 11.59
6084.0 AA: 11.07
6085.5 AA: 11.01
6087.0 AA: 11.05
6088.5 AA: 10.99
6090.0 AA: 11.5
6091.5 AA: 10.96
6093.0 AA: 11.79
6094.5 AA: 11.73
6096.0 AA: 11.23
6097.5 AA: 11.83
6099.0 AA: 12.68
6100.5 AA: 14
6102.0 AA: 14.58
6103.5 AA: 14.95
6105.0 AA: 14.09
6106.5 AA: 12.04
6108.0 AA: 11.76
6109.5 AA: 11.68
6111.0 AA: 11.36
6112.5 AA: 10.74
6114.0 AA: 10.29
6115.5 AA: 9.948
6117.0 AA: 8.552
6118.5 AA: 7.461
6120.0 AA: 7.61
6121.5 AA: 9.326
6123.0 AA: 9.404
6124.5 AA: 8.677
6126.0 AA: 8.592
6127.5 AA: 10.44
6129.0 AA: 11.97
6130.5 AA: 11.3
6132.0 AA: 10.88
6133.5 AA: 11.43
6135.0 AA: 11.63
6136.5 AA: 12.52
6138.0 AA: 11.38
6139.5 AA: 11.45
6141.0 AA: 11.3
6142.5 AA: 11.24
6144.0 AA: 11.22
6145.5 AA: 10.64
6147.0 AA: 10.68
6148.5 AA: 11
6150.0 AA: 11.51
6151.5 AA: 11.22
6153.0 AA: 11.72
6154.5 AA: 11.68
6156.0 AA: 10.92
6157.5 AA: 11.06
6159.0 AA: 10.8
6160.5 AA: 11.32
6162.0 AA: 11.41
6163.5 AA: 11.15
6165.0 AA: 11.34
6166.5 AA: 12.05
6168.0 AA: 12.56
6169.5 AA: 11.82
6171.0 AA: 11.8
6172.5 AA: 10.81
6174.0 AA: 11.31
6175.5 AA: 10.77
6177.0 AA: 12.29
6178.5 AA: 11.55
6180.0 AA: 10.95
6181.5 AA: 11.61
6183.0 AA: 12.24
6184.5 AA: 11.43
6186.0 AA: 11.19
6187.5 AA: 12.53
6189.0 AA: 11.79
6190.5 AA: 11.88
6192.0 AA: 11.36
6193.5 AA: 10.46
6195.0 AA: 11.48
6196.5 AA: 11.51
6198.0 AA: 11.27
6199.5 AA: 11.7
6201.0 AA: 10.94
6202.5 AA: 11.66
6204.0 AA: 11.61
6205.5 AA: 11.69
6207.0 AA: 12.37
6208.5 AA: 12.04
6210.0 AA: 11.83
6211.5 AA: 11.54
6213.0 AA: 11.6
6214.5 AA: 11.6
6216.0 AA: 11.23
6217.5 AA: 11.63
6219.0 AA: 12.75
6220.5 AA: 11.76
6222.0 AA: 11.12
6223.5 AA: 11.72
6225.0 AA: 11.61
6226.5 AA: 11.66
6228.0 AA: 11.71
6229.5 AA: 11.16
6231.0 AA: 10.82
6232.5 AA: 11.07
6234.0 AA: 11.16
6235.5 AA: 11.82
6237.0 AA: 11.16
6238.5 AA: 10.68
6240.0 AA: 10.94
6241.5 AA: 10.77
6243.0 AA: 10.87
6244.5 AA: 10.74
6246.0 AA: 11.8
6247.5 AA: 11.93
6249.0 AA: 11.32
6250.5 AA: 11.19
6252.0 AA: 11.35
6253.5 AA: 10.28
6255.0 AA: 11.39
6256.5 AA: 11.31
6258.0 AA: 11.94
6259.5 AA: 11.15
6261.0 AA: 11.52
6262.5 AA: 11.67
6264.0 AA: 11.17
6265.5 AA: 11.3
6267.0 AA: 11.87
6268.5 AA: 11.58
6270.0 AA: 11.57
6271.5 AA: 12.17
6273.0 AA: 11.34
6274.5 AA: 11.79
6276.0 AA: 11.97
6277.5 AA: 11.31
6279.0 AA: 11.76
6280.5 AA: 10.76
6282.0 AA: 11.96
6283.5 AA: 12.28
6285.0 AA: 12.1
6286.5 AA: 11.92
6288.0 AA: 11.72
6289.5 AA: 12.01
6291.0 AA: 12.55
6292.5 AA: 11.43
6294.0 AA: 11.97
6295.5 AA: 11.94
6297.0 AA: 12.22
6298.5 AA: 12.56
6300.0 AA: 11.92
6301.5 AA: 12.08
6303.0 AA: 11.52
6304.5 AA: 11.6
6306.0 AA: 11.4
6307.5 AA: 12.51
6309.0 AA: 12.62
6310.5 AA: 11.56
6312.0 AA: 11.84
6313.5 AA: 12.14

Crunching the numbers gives -11.1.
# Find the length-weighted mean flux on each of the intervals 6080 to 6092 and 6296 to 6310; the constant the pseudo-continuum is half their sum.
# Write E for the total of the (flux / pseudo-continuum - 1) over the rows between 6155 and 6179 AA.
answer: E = -0.3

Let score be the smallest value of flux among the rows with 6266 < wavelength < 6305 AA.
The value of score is 10.76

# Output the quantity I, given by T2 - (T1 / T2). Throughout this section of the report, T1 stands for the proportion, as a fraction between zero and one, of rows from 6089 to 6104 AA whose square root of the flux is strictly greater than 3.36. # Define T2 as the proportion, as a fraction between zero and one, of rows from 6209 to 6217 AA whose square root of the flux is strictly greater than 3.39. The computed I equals -0.2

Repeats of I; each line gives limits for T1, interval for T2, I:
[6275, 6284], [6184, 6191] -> -0.8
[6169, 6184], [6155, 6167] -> -5.5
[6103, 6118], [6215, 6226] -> -0.1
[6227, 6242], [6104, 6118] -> 0.0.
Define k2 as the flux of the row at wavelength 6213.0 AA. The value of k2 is 11.6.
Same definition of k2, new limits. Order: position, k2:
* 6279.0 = 11.76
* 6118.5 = 7.461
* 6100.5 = 14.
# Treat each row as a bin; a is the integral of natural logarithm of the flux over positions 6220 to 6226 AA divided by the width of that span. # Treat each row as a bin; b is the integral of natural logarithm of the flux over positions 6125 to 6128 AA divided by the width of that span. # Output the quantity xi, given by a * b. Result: 5.46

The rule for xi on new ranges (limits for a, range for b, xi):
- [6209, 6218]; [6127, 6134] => 5.92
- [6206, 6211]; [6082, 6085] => 6.03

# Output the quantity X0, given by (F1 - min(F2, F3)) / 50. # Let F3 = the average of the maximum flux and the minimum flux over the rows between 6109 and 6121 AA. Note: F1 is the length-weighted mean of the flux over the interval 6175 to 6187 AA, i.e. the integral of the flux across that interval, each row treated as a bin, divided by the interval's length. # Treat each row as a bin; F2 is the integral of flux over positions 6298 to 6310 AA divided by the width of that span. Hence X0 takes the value 0.0394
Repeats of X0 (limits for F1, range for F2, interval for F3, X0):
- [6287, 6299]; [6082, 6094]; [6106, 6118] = 0.0348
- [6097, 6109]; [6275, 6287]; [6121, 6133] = 0.0591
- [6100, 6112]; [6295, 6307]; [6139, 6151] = 0.0383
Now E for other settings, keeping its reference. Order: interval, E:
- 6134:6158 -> -0.4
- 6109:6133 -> -2.4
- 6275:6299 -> 0.4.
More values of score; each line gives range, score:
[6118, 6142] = 7.461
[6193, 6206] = 10.46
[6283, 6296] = 11.43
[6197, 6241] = 10.68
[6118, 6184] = 7.461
